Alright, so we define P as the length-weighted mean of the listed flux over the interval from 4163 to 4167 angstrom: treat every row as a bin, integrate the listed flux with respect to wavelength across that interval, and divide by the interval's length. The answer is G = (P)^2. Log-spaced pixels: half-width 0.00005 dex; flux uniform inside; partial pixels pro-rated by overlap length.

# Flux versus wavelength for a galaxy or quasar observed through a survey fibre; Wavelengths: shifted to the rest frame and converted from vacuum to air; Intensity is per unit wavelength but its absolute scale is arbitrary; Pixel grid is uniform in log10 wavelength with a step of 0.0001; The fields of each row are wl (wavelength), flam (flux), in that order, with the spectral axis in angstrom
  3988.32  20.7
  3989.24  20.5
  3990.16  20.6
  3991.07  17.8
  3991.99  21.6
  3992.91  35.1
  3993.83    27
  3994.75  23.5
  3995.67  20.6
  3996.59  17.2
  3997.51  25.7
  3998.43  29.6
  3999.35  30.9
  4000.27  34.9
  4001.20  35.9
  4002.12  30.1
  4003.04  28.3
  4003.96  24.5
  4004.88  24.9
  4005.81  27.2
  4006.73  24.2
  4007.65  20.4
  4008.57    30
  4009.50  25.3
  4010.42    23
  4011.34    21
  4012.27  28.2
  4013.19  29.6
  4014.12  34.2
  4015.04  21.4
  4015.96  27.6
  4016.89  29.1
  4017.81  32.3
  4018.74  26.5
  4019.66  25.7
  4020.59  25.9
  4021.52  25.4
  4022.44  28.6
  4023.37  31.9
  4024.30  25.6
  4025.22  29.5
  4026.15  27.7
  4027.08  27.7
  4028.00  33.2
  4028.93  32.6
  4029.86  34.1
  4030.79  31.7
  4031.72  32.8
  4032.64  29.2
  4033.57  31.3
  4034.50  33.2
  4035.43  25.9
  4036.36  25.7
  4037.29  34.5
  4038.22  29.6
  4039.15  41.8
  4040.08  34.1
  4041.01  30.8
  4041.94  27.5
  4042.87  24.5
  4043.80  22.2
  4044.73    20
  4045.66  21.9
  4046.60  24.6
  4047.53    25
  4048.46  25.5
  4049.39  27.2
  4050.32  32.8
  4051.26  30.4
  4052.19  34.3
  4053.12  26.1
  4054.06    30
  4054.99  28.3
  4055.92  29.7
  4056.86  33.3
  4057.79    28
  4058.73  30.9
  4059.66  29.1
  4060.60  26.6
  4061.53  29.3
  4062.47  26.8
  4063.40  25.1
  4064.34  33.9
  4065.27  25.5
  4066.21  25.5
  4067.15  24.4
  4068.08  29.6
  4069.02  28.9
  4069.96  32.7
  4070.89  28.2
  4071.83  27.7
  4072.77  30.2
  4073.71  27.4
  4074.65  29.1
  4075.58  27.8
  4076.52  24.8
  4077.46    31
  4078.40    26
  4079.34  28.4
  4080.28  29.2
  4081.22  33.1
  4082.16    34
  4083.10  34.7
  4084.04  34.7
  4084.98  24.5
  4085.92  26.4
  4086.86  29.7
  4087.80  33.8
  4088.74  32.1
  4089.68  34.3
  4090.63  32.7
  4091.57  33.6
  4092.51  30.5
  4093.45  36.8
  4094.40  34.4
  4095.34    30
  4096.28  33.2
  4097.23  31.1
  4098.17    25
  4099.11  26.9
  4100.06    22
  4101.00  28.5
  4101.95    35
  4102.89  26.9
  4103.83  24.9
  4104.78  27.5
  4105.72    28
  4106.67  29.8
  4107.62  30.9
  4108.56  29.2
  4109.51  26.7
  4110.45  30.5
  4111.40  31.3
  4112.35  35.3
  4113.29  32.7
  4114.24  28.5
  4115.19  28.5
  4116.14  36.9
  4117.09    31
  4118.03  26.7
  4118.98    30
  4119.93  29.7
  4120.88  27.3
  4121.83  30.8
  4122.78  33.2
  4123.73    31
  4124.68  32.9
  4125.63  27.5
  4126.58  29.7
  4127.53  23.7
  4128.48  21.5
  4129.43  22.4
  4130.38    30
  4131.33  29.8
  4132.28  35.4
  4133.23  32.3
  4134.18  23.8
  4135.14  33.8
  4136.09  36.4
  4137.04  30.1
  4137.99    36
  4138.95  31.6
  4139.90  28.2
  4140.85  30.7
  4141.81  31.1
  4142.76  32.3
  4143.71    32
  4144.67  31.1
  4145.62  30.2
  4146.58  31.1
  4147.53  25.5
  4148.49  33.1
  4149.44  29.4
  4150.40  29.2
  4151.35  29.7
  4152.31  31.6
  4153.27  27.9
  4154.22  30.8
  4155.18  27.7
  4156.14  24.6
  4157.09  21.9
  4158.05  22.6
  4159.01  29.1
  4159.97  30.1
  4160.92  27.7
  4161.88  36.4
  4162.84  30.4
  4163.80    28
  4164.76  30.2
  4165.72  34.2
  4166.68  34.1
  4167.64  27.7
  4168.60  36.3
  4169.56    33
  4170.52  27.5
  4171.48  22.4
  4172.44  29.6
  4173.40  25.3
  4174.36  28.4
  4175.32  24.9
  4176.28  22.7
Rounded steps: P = 31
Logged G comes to 986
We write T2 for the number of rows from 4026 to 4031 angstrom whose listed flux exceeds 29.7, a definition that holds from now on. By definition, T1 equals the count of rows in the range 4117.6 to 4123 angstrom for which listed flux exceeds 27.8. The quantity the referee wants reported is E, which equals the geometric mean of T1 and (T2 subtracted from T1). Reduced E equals 0.0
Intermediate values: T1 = 4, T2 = 4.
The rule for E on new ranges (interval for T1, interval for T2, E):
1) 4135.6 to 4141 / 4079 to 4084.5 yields 3.5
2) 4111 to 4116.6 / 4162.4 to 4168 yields 3.5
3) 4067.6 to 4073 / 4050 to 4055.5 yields 2.2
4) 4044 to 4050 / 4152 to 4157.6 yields 0.0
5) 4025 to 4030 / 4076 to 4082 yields 2.8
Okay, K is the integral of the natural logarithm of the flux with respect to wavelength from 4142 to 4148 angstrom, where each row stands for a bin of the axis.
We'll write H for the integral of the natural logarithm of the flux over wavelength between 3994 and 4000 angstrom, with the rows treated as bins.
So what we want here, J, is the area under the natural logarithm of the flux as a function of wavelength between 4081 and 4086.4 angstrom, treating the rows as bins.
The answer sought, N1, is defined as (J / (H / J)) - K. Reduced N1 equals -3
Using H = 19.20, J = 18.5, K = 20.5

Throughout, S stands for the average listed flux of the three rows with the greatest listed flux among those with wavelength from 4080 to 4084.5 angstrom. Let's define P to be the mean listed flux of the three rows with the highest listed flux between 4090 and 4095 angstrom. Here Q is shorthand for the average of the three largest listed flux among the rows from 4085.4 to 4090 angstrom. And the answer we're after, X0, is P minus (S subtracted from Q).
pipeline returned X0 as 36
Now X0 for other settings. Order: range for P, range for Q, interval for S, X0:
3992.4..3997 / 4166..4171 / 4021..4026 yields 24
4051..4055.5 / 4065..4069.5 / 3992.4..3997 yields 32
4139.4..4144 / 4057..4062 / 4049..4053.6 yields 35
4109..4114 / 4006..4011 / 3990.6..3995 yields 35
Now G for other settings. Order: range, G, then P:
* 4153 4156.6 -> 770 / 28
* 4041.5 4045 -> 564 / 24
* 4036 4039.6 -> 1093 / 33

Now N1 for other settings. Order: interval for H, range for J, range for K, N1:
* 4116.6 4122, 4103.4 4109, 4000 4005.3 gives 1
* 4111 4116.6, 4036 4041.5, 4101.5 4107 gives 0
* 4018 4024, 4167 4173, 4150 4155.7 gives 1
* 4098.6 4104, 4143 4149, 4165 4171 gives 3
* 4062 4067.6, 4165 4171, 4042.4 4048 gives 6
